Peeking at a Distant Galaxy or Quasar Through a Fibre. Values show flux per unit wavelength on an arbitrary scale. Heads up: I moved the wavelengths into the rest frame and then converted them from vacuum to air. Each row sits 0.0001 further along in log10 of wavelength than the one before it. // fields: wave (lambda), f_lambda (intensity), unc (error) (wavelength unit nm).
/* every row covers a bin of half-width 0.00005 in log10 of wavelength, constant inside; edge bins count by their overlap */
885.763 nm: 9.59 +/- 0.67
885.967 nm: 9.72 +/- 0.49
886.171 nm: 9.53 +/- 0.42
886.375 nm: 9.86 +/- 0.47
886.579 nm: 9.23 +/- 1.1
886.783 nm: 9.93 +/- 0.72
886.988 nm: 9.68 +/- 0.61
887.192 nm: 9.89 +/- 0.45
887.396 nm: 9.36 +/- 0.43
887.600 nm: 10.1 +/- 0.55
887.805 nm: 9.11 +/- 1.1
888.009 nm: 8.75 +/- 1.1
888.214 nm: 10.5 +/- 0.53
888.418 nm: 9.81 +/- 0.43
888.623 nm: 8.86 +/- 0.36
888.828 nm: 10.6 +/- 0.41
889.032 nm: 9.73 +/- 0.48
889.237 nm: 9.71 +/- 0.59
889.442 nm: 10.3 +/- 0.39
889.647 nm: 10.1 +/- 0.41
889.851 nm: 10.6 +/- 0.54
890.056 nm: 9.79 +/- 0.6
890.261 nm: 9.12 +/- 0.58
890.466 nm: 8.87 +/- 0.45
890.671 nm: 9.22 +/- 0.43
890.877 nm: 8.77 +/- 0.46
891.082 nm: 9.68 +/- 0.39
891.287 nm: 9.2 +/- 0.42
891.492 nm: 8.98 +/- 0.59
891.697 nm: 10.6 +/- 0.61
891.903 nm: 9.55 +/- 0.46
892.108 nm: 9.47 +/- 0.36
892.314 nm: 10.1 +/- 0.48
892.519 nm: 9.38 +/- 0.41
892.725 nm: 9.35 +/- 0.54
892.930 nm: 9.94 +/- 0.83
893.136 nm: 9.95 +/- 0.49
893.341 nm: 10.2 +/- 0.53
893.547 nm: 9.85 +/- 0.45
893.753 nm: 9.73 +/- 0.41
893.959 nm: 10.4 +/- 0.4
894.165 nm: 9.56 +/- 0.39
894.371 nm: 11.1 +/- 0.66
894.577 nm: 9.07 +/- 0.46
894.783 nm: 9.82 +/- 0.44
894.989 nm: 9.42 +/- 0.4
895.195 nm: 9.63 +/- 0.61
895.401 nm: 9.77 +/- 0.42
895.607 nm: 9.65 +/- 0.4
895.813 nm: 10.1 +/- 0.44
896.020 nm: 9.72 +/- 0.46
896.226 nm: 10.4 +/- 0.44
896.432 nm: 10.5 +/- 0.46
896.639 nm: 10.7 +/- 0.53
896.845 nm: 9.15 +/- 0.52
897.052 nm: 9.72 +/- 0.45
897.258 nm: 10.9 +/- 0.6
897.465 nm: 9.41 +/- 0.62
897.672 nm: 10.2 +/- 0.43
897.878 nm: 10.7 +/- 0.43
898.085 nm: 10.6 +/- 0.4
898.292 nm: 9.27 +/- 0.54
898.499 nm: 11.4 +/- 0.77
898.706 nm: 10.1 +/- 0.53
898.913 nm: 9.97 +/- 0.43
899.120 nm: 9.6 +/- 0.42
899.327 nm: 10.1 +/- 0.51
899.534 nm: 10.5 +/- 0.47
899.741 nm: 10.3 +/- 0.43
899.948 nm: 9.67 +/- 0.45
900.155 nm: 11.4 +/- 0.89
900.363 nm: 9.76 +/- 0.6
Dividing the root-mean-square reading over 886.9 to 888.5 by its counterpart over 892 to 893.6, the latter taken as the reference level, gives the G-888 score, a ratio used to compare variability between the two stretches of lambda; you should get 0.988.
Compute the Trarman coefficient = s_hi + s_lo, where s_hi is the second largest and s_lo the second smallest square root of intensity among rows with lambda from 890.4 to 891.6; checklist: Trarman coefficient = 6.01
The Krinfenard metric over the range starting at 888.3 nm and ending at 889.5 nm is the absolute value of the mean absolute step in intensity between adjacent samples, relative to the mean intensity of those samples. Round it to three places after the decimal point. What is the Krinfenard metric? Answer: 0.085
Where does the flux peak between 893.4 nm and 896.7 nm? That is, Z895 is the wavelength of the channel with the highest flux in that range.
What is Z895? 894.371 nm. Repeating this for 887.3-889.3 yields 888.828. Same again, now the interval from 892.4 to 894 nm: 893.959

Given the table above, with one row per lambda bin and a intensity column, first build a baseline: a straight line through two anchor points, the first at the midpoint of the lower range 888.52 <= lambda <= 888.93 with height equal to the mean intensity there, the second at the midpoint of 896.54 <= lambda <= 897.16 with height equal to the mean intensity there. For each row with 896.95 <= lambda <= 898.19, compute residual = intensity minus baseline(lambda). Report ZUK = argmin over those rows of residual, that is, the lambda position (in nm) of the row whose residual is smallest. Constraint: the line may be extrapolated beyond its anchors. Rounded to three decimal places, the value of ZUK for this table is 897.465 nm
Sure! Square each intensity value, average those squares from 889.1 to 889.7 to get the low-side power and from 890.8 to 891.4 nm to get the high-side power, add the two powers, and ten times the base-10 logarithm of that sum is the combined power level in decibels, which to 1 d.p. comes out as 22.7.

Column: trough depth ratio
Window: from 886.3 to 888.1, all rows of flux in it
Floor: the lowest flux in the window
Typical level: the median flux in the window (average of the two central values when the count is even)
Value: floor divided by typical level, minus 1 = -0.096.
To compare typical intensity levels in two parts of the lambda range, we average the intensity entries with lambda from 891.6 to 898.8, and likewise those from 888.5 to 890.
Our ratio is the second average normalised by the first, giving 1.000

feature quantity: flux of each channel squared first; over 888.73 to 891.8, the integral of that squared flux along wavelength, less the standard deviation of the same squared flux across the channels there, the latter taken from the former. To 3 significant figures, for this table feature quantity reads 277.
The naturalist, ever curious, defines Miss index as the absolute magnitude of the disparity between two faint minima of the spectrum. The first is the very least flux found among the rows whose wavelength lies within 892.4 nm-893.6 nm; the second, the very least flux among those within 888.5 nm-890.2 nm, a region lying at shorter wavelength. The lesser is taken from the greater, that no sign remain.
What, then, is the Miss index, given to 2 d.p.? 0.49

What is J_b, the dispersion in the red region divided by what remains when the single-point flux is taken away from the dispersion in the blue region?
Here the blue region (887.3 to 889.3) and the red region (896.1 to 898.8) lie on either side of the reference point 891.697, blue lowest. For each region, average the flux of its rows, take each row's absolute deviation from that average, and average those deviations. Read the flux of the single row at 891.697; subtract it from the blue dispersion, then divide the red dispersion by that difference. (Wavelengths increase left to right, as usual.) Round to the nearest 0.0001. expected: -0.0542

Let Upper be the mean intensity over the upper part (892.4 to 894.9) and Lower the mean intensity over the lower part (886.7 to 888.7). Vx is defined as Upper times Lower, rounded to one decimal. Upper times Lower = 94.7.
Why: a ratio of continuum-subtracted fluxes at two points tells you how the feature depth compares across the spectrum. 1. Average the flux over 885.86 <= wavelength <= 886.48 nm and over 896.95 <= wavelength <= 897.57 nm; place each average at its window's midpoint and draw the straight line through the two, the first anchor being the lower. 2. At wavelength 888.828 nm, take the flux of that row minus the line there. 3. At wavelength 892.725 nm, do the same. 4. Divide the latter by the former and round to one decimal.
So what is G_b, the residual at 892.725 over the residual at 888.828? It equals -0.6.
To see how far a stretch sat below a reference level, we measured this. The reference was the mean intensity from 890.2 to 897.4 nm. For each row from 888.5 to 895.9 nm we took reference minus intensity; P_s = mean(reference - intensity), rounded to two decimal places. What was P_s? 0.03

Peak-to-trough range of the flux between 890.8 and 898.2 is 2.33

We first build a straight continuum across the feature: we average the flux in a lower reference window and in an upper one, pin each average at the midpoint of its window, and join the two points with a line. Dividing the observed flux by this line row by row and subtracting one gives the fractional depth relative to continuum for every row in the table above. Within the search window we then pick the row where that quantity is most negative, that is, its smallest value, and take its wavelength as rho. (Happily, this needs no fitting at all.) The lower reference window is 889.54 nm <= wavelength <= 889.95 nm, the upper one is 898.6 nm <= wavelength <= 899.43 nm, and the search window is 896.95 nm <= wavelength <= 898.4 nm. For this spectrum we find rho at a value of 898.292 nm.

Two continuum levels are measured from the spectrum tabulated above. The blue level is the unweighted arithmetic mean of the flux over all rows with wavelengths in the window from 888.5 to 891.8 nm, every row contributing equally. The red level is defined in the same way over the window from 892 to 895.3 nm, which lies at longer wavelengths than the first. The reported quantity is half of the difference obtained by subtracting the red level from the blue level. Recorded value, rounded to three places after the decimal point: -0.089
